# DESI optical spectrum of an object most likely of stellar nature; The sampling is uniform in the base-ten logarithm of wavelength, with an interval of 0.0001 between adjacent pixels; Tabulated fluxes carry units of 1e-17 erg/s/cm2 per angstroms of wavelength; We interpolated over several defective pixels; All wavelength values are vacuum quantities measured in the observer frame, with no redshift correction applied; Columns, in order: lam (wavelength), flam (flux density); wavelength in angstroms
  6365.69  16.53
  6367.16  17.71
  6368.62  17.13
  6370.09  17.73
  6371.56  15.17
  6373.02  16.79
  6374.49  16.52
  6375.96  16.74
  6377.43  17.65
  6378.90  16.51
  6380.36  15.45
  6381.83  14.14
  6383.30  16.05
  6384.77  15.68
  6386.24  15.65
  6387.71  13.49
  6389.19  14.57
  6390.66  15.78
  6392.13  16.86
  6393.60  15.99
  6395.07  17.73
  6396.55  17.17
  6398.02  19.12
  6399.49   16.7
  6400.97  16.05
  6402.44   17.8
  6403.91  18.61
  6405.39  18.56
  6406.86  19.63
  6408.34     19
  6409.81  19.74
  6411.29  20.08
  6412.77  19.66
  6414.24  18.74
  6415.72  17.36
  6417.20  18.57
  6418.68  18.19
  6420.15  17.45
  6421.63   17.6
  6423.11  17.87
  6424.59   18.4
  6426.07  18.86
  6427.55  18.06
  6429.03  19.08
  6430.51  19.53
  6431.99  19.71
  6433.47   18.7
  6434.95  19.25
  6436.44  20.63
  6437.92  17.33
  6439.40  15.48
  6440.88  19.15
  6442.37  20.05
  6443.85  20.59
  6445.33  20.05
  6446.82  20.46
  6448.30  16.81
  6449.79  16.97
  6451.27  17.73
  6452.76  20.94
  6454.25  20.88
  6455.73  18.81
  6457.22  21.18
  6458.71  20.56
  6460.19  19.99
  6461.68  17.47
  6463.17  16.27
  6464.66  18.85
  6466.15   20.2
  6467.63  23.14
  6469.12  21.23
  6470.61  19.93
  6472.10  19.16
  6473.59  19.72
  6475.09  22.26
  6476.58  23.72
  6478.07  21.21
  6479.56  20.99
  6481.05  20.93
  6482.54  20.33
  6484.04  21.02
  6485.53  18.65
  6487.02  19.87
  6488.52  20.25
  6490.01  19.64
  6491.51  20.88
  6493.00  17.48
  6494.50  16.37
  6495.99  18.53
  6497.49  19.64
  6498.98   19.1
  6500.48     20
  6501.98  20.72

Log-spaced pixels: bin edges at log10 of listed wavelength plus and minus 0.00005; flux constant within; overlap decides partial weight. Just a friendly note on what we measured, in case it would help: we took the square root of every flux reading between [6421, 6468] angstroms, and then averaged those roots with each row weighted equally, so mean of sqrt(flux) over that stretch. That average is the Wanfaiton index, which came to 4.36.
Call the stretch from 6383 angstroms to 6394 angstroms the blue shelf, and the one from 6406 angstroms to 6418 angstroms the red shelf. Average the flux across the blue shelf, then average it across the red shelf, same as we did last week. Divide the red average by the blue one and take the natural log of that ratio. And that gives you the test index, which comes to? 0.21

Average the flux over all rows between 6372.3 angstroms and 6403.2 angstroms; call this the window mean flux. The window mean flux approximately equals 16.3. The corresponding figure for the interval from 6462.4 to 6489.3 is 20.4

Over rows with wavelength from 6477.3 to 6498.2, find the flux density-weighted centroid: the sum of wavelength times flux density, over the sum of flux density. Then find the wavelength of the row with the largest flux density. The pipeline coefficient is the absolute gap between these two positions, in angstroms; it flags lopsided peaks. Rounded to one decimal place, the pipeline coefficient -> 9.4 angstroms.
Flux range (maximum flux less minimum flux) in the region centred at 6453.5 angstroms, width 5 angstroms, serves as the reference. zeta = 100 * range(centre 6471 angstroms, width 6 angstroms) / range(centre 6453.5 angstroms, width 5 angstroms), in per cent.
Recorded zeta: 64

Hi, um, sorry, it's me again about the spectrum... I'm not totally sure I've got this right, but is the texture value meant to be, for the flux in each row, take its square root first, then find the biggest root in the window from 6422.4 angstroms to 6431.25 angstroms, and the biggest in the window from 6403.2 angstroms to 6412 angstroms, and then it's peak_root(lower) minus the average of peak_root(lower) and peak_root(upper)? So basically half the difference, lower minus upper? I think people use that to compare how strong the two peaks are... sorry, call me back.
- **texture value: 0.03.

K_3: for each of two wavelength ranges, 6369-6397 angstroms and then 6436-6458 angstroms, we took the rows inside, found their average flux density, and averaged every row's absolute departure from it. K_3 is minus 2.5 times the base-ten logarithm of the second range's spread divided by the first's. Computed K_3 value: -0.6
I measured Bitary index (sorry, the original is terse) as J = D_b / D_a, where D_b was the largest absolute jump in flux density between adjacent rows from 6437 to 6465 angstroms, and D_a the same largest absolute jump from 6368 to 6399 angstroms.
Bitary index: 1.43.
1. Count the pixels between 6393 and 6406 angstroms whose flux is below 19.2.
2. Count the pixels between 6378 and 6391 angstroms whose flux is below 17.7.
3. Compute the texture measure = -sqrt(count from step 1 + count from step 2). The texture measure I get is -4.2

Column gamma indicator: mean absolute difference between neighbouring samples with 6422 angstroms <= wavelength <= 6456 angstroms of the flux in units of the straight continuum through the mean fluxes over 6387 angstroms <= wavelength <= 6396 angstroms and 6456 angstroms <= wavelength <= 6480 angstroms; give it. 0.065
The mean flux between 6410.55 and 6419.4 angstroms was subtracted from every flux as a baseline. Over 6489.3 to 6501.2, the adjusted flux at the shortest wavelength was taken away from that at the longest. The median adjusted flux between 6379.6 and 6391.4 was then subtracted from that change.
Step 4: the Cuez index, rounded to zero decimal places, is 4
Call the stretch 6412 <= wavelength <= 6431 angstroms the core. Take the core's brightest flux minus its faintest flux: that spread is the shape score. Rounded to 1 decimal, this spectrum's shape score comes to 2.3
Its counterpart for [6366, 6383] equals 3.6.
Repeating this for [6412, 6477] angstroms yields 8.2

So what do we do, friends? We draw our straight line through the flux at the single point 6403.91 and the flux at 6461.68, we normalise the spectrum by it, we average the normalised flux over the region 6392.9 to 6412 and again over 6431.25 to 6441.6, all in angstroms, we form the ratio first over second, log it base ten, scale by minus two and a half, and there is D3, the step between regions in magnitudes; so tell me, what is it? 0.07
